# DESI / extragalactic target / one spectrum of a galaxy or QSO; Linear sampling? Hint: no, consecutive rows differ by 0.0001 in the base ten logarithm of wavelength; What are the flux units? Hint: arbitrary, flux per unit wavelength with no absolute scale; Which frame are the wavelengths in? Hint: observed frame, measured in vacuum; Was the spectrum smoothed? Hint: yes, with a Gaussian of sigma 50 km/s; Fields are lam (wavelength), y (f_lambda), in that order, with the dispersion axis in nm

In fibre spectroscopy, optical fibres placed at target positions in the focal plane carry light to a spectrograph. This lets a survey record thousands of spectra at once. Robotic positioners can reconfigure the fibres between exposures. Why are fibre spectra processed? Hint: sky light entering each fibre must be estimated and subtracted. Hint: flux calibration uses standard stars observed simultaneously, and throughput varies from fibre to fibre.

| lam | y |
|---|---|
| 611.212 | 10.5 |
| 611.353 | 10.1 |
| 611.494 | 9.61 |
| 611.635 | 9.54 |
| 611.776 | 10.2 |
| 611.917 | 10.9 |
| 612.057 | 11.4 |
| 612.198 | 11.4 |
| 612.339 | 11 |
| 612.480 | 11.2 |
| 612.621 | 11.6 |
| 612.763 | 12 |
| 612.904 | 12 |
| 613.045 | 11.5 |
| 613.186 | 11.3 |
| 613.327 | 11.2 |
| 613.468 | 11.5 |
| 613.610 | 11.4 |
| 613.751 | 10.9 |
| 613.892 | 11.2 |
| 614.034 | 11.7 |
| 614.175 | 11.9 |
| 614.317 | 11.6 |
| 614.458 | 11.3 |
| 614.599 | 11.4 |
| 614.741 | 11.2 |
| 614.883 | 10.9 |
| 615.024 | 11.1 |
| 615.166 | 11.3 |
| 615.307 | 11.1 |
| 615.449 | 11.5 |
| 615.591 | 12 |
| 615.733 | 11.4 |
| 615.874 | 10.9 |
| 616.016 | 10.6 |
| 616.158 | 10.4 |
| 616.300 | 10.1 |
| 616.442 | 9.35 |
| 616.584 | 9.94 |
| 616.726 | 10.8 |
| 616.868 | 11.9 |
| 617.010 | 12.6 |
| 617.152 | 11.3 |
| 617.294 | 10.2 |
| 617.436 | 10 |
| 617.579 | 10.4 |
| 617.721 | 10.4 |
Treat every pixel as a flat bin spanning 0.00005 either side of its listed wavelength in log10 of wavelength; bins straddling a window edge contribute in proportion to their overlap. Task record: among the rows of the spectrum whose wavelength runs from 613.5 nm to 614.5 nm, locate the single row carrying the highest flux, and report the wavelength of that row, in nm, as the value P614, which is 614.175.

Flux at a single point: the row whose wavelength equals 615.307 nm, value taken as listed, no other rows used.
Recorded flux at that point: 11.1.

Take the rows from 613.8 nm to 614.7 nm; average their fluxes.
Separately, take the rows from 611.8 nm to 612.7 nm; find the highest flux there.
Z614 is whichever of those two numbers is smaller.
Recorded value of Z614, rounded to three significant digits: 11.5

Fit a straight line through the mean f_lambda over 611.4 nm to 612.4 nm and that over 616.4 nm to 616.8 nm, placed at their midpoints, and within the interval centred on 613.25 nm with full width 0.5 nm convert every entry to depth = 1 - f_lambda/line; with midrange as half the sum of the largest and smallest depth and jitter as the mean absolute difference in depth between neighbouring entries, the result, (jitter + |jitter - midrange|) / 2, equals 0.064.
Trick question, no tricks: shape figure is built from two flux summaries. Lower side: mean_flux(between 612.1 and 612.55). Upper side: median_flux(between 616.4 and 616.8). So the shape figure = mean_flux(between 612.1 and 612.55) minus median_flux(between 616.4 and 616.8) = 1.3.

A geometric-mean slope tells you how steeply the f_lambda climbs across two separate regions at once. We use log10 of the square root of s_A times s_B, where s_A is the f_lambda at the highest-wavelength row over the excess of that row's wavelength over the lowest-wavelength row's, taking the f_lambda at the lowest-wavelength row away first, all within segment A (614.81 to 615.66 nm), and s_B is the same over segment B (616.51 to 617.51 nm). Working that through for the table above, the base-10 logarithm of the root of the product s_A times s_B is -0.48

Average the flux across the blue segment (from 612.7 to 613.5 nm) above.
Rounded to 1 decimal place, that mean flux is 11.6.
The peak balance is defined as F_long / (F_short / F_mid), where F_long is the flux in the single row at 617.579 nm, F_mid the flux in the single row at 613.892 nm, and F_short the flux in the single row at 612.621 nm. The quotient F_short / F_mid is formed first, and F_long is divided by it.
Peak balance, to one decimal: 10.0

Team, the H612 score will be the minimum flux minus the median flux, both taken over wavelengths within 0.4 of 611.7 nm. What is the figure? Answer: -0.61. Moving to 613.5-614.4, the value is -0.60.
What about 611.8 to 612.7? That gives -0.40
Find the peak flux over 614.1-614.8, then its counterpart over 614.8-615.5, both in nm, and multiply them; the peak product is 137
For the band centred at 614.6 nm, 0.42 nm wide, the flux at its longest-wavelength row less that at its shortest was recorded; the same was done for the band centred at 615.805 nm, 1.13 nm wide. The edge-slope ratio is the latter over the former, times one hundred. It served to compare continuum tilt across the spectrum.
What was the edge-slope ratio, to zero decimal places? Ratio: 1000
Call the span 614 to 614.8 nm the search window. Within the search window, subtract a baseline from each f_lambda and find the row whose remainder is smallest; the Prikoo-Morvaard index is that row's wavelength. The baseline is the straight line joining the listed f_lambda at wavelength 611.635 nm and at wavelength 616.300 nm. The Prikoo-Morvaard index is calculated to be 614.741 nm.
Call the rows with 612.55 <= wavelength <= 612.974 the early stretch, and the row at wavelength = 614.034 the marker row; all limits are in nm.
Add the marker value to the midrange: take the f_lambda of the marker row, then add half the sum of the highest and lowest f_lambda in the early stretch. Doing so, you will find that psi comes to 23.5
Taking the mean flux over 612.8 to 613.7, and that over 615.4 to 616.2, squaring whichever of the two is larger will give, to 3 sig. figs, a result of 132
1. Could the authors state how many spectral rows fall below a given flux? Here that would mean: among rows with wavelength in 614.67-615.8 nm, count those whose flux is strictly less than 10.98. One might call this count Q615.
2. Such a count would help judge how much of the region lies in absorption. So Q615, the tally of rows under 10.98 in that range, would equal 1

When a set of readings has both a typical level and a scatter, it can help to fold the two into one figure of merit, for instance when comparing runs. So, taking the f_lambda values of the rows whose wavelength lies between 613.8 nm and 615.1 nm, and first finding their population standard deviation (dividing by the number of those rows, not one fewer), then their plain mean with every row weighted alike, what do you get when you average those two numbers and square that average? 34.0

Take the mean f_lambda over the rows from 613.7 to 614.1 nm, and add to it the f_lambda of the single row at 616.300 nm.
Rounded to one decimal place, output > 21.4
